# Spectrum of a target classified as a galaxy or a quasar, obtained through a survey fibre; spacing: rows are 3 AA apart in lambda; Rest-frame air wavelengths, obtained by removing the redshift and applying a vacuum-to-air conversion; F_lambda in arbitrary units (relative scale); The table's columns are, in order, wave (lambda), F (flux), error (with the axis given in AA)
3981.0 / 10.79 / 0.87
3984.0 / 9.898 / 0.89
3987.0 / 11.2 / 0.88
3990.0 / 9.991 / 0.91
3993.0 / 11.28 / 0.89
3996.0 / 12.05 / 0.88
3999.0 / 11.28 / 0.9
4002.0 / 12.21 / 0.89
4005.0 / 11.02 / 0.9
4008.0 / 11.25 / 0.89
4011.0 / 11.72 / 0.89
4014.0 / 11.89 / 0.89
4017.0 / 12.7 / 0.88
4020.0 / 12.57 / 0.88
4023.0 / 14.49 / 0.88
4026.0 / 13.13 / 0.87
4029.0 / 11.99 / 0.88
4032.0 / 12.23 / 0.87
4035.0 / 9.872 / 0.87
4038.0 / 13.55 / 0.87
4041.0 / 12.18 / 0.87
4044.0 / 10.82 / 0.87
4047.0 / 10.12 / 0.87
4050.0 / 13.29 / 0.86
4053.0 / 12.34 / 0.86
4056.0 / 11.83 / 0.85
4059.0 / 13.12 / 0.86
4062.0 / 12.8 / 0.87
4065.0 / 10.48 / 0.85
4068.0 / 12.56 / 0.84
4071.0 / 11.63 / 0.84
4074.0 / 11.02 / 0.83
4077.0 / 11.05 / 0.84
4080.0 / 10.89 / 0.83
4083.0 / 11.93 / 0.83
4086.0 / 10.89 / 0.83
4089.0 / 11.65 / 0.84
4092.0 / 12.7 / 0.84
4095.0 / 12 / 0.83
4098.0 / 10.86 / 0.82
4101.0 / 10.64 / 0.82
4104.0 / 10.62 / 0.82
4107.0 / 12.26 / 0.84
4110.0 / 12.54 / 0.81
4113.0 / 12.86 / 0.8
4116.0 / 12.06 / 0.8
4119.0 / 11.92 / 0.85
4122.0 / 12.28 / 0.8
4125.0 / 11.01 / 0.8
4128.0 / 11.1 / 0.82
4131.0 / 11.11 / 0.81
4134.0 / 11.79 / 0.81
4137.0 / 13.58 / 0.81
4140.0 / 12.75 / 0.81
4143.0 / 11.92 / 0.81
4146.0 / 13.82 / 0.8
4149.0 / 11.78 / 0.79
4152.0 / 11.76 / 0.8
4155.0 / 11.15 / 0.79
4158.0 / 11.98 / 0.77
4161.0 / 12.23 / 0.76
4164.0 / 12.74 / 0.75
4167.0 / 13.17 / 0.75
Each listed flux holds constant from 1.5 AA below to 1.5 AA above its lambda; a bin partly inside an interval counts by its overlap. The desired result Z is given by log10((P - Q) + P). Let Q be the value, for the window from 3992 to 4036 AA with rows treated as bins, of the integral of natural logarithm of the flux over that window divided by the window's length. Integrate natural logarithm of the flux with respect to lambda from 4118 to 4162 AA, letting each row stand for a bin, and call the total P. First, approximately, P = 109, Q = 2.48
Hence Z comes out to 2.33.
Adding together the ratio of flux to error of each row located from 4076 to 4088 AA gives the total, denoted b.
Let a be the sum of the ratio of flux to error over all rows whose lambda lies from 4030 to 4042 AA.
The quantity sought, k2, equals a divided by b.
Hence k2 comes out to 1.02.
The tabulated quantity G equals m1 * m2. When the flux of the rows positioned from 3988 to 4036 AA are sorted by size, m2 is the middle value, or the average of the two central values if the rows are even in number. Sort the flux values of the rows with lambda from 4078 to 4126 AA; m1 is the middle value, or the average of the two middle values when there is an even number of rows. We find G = 142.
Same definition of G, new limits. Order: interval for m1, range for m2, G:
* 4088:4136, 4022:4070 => 146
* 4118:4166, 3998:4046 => 144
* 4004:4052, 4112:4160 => 144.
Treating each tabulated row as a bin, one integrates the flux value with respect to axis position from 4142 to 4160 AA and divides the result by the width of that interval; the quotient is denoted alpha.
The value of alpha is 12.08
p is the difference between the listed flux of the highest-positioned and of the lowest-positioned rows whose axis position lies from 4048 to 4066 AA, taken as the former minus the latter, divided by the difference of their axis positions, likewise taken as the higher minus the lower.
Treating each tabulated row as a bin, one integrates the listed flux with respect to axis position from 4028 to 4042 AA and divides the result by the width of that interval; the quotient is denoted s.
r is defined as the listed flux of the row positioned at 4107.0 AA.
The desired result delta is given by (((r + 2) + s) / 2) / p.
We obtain -70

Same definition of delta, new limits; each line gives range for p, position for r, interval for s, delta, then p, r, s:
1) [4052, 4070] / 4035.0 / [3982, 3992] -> 760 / 0.01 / 9.872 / 10.43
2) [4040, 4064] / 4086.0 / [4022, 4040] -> 430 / 0.03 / 10.89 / 12.48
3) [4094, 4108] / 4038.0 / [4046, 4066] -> 638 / 0.02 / 13.55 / 12.08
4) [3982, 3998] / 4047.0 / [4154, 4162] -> 67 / 0.18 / 10.12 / 11.80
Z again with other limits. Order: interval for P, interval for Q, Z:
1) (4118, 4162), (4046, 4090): 2.33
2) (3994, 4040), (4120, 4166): 2.36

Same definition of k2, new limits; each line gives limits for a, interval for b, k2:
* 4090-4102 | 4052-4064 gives 0.96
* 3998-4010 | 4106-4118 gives 0.84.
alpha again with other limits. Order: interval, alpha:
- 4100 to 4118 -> 11.87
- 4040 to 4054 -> 11.71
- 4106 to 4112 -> 12.45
